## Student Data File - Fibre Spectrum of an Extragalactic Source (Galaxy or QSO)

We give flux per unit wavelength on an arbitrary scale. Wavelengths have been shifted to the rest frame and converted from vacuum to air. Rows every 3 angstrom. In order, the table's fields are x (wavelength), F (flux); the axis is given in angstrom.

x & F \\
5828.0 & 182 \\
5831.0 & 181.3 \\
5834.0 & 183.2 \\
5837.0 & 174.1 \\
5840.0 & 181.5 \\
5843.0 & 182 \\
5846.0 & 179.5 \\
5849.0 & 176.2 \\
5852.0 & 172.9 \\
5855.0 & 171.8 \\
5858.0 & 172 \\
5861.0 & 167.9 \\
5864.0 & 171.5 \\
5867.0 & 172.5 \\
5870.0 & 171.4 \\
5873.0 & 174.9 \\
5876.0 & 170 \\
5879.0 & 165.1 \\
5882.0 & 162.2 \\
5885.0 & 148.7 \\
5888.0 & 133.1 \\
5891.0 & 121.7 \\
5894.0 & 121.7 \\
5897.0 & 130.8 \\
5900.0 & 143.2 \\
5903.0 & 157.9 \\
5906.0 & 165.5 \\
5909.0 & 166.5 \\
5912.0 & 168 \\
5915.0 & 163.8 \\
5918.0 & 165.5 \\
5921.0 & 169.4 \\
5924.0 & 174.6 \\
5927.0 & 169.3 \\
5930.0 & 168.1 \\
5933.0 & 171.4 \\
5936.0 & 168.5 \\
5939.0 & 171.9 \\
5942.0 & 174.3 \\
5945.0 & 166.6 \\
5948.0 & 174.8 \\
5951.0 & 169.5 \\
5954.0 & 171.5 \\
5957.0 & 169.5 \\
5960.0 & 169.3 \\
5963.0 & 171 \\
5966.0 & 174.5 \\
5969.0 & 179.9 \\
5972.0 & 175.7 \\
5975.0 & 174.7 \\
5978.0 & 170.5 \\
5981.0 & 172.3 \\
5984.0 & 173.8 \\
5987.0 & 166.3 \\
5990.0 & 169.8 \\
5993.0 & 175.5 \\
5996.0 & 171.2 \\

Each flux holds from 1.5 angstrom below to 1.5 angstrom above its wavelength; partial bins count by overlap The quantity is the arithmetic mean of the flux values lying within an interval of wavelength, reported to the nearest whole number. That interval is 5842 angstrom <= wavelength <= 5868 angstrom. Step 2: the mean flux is 174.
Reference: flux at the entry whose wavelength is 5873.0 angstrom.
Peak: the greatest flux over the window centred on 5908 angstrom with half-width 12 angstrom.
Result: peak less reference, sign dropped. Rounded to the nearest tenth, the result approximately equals 6.9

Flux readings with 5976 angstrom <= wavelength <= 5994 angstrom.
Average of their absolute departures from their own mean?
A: 2.5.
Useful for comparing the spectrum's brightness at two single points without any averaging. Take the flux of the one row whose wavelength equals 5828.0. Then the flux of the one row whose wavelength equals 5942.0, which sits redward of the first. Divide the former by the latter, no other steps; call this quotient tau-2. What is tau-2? 1.04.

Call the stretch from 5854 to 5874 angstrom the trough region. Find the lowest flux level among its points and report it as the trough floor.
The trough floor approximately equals 167.9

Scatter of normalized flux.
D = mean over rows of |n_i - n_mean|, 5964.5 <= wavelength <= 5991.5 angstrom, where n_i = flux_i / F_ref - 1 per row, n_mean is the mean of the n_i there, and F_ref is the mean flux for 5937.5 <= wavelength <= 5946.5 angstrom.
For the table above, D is 0.017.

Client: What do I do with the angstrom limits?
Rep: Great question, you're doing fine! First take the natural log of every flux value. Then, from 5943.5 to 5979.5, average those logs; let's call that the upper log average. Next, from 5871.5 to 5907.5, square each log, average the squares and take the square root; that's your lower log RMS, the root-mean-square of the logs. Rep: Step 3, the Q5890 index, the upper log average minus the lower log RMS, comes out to 0.147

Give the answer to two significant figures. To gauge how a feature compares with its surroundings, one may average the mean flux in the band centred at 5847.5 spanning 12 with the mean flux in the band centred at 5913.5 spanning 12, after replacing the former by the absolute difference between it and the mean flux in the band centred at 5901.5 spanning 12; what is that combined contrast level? 97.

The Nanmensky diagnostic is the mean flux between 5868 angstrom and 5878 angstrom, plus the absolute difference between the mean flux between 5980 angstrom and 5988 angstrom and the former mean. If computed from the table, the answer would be 173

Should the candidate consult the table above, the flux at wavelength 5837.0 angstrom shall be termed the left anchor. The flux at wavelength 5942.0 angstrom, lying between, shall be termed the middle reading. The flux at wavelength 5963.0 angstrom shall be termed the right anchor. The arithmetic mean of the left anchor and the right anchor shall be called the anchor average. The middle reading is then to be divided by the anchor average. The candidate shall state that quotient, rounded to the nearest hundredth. 1.01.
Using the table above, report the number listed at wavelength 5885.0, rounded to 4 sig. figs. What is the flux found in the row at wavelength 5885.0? 148.7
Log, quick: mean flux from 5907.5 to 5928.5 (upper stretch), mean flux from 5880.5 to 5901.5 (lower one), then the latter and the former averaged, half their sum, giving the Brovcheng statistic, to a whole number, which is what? 153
